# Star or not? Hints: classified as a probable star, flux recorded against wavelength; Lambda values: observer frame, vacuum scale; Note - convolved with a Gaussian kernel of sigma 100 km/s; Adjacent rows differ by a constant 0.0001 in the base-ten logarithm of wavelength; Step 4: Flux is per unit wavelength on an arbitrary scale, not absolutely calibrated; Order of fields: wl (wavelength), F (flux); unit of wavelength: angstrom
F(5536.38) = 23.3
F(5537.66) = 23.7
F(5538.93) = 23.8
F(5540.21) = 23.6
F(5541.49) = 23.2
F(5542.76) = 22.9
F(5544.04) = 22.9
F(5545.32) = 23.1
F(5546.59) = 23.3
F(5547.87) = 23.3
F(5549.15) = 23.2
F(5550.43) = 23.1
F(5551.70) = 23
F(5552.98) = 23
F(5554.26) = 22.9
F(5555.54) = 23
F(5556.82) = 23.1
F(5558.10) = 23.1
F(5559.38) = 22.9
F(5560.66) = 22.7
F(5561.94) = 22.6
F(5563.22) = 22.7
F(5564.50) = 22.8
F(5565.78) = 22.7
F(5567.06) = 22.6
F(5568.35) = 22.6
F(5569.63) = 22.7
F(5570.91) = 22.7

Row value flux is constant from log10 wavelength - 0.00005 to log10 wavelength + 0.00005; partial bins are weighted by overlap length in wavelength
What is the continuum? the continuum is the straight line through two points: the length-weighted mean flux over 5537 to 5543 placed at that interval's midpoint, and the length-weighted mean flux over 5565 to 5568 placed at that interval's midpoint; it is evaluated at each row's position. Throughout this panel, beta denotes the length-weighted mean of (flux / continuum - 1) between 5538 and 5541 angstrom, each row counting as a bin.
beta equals 0.0082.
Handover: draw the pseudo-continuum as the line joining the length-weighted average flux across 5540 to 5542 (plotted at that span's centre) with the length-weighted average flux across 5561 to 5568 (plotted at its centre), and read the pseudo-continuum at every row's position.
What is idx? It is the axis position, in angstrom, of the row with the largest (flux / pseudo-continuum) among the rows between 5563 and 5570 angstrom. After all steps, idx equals 5569.63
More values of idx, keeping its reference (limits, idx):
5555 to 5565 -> 5558.10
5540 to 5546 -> 5540.21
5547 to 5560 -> 5558.10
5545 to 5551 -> 5547.87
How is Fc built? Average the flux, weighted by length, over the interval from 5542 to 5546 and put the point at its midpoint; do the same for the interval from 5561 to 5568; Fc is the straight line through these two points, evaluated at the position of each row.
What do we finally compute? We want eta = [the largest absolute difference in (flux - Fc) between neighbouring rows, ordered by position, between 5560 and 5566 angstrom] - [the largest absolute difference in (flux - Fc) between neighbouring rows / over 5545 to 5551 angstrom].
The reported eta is -0.1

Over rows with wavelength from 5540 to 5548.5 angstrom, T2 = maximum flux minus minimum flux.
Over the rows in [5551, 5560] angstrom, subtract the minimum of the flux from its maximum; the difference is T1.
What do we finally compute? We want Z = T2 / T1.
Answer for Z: 3.5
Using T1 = 0.20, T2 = 0.70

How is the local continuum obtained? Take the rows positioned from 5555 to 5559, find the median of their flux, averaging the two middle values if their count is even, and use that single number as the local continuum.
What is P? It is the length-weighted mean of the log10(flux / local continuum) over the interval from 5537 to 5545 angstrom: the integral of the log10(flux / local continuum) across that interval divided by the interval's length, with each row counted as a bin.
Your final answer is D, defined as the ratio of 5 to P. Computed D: 1129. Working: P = 0.004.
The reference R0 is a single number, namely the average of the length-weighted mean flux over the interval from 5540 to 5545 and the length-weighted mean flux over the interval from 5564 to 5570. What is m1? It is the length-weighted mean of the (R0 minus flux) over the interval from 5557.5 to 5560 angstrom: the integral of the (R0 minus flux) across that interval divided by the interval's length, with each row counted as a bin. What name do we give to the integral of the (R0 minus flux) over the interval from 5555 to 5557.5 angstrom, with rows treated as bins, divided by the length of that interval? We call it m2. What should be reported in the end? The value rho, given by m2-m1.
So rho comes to -0.05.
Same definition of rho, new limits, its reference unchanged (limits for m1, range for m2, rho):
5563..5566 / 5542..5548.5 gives -0.36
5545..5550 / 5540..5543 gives 0.00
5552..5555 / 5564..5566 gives 0.20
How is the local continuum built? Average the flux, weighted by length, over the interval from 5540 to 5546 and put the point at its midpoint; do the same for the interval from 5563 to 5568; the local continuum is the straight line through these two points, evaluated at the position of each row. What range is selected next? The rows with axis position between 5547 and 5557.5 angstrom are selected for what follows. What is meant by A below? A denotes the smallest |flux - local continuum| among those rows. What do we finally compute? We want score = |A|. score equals 0.003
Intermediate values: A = 0.003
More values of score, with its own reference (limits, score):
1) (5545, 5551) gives 0.029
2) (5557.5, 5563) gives 0.072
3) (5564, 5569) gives 0.022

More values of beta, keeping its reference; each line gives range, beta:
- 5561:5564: -0.0036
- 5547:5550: 0.0021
